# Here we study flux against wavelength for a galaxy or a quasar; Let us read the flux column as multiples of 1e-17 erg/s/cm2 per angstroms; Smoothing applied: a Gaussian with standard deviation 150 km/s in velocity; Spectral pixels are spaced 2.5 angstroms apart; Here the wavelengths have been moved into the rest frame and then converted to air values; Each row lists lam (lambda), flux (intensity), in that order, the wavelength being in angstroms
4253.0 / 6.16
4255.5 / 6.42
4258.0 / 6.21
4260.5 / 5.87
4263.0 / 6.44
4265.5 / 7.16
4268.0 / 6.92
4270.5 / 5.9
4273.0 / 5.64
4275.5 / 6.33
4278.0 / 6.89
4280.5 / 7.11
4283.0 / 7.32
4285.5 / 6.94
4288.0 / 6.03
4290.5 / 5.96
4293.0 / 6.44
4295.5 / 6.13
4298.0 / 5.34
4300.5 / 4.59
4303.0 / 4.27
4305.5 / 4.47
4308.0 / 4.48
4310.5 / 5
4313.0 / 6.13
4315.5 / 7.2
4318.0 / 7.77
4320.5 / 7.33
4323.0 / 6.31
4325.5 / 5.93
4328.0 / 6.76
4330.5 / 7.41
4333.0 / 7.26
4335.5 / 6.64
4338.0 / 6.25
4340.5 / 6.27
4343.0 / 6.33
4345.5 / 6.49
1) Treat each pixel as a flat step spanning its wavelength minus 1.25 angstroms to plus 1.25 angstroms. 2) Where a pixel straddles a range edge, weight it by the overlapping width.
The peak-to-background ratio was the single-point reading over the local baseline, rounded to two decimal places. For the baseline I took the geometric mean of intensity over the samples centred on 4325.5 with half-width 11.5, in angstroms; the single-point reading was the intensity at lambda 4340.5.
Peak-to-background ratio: 0.90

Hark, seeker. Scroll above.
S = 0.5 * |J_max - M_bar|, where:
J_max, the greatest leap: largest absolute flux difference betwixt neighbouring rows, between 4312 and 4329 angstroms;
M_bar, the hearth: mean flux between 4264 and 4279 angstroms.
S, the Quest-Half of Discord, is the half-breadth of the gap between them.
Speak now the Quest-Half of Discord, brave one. 2.70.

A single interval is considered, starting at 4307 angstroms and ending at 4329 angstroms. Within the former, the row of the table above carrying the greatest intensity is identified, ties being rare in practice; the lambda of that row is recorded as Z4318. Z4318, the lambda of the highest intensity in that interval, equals 4318.0 angstroms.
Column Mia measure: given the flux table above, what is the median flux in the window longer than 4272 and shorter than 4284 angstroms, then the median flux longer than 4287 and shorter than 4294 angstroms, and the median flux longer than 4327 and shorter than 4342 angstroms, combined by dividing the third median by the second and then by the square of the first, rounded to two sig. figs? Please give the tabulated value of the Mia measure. 0.023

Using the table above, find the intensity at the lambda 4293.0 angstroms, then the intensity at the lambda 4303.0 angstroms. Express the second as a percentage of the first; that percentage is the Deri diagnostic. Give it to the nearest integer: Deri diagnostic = 66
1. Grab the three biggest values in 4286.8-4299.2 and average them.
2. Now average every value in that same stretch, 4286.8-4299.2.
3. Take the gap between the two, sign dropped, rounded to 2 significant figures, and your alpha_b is 0.22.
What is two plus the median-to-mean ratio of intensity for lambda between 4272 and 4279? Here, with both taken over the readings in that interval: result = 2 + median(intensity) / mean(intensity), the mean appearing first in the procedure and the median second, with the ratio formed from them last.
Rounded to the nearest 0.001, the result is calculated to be 3.007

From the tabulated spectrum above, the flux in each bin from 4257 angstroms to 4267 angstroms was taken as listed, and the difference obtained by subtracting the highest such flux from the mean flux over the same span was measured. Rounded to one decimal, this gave -0.7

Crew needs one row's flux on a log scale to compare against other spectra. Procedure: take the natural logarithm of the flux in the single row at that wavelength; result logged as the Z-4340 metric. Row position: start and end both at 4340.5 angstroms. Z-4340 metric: 1.84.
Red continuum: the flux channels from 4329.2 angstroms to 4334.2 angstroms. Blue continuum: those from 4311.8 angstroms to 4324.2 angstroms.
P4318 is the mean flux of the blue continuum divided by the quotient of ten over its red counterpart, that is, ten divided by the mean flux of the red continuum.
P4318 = 5.1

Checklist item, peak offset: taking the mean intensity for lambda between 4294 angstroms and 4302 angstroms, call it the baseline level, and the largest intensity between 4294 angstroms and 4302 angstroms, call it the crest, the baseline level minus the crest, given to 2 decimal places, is -0.78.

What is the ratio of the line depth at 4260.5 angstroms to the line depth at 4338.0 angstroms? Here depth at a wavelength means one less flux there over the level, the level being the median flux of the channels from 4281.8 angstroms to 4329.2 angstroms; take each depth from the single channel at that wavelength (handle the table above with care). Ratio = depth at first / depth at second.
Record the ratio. -2.2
